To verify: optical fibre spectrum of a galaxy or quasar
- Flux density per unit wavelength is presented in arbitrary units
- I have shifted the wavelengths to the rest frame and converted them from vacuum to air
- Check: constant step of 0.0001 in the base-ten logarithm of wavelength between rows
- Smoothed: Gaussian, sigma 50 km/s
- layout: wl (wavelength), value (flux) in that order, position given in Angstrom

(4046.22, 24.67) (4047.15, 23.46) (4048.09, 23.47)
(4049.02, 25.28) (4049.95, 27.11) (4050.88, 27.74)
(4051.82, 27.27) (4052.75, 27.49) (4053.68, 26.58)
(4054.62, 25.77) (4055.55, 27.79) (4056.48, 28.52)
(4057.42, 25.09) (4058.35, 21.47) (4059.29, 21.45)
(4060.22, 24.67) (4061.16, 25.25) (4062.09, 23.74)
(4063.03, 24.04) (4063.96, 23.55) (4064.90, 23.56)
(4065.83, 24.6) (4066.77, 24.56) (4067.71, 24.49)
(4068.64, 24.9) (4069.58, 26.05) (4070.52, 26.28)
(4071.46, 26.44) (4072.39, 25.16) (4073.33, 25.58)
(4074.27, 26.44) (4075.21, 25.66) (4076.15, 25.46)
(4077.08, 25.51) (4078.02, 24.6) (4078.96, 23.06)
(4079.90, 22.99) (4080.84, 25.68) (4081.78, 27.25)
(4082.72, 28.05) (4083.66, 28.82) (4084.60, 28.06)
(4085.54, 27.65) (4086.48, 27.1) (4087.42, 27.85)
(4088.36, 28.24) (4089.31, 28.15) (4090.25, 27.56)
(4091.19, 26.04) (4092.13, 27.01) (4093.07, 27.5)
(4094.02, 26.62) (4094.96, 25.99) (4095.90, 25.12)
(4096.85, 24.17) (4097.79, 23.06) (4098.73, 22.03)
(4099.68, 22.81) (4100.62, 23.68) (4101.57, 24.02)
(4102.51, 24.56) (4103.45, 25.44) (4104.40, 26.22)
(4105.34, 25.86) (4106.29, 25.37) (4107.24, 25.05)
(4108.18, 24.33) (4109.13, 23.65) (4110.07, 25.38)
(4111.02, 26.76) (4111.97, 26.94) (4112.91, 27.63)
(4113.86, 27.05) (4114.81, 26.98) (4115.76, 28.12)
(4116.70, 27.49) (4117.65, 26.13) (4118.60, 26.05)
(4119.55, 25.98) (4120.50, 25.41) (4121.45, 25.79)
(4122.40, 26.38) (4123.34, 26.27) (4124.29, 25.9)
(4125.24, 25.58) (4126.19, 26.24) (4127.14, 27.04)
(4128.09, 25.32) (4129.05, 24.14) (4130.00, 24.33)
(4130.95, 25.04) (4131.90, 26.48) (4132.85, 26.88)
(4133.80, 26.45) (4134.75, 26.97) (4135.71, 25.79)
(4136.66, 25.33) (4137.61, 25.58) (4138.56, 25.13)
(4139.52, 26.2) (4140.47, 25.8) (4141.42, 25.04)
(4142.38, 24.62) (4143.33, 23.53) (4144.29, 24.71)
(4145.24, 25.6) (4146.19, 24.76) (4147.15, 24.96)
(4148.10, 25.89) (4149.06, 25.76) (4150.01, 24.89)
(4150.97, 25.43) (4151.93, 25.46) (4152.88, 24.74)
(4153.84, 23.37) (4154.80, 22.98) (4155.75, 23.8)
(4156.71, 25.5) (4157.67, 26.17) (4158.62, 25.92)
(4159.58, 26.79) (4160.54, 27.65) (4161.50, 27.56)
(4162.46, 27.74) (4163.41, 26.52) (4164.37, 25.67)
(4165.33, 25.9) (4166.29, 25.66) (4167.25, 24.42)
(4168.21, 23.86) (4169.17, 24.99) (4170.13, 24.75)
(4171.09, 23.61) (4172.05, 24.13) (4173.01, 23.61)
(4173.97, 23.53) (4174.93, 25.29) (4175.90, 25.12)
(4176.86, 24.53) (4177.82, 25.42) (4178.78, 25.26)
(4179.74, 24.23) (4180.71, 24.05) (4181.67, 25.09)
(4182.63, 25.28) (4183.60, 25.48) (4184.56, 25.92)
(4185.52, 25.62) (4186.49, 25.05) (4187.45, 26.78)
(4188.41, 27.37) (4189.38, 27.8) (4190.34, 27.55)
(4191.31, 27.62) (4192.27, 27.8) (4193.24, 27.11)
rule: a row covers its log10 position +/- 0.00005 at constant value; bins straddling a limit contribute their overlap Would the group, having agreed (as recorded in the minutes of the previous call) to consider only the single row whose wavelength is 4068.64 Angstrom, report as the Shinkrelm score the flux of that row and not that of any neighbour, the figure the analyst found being 24.9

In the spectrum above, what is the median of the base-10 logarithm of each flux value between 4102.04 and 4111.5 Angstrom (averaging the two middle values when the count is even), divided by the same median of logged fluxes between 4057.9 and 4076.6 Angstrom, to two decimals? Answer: 1.01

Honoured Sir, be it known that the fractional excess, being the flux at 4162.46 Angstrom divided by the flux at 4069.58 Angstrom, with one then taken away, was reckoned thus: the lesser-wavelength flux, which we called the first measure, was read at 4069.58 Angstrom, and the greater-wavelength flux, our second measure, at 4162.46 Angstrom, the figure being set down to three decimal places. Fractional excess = 0.065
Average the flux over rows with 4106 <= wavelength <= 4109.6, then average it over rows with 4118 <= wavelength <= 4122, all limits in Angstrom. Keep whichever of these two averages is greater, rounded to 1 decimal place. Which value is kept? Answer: 25.8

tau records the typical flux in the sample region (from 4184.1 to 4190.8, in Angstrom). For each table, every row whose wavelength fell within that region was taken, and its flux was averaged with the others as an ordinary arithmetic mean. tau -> 26.6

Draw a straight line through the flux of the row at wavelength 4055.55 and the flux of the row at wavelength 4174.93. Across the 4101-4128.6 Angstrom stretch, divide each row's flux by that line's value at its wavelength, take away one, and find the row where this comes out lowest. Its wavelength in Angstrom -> 4109.13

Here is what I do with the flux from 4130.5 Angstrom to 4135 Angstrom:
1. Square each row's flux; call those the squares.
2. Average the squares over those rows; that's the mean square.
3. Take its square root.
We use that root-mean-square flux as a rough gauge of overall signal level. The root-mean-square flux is 26.4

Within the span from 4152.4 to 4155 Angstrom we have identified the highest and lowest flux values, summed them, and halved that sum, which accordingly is 23.9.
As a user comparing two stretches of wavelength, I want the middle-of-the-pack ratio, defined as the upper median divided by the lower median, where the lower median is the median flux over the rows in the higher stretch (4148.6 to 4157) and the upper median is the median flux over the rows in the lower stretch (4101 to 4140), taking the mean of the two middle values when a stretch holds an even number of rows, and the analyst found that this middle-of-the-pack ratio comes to 1.04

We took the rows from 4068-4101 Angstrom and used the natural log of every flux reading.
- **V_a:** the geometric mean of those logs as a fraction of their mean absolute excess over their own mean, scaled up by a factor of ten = 583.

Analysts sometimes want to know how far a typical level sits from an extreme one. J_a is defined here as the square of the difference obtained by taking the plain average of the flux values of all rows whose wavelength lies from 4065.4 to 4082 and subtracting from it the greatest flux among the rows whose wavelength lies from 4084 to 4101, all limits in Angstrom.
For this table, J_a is 9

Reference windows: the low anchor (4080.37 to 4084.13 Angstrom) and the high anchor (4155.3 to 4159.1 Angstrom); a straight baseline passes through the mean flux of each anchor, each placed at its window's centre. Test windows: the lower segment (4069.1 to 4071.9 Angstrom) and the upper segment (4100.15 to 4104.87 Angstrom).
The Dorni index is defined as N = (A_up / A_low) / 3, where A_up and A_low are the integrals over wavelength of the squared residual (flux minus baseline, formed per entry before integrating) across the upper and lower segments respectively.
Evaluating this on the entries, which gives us 1.3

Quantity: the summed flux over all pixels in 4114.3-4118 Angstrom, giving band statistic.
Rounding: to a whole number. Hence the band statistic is 109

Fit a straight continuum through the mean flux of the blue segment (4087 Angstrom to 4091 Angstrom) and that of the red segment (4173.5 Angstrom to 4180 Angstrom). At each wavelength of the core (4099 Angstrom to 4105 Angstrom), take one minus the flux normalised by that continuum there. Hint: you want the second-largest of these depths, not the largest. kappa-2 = 0.14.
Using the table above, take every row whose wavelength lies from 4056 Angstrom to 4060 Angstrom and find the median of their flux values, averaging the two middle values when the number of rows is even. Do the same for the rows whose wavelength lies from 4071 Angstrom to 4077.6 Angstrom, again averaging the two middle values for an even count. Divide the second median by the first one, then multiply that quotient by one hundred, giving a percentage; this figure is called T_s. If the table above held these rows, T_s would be 110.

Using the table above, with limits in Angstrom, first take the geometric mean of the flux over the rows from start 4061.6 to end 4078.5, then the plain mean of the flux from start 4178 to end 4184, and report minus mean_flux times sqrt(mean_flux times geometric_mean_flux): -621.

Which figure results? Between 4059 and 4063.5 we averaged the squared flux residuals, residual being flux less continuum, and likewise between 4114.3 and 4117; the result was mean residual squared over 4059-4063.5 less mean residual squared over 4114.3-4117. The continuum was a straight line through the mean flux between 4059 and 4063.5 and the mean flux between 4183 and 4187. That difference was -7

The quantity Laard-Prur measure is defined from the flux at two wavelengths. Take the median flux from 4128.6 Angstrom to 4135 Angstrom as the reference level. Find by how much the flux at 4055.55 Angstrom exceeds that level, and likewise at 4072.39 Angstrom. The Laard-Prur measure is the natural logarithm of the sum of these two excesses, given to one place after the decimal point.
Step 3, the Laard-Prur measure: -3.0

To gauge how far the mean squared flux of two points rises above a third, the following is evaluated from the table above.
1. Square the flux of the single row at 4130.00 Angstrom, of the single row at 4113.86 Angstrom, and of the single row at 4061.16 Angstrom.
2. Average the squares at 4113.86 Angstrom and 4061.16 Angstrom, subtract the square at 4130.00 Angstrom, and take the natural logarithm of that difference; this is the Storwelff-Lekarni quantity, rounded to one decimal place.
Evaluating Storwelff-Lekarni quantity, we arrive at 4.5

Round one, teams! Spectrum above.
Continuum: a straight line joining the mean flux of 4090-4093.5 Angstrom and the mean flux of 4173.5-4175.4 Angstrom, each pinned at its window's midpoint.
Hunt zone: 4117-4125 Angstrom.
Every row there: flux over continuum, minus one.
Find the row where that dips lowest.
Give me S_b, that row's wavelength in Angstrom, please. 4120.50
